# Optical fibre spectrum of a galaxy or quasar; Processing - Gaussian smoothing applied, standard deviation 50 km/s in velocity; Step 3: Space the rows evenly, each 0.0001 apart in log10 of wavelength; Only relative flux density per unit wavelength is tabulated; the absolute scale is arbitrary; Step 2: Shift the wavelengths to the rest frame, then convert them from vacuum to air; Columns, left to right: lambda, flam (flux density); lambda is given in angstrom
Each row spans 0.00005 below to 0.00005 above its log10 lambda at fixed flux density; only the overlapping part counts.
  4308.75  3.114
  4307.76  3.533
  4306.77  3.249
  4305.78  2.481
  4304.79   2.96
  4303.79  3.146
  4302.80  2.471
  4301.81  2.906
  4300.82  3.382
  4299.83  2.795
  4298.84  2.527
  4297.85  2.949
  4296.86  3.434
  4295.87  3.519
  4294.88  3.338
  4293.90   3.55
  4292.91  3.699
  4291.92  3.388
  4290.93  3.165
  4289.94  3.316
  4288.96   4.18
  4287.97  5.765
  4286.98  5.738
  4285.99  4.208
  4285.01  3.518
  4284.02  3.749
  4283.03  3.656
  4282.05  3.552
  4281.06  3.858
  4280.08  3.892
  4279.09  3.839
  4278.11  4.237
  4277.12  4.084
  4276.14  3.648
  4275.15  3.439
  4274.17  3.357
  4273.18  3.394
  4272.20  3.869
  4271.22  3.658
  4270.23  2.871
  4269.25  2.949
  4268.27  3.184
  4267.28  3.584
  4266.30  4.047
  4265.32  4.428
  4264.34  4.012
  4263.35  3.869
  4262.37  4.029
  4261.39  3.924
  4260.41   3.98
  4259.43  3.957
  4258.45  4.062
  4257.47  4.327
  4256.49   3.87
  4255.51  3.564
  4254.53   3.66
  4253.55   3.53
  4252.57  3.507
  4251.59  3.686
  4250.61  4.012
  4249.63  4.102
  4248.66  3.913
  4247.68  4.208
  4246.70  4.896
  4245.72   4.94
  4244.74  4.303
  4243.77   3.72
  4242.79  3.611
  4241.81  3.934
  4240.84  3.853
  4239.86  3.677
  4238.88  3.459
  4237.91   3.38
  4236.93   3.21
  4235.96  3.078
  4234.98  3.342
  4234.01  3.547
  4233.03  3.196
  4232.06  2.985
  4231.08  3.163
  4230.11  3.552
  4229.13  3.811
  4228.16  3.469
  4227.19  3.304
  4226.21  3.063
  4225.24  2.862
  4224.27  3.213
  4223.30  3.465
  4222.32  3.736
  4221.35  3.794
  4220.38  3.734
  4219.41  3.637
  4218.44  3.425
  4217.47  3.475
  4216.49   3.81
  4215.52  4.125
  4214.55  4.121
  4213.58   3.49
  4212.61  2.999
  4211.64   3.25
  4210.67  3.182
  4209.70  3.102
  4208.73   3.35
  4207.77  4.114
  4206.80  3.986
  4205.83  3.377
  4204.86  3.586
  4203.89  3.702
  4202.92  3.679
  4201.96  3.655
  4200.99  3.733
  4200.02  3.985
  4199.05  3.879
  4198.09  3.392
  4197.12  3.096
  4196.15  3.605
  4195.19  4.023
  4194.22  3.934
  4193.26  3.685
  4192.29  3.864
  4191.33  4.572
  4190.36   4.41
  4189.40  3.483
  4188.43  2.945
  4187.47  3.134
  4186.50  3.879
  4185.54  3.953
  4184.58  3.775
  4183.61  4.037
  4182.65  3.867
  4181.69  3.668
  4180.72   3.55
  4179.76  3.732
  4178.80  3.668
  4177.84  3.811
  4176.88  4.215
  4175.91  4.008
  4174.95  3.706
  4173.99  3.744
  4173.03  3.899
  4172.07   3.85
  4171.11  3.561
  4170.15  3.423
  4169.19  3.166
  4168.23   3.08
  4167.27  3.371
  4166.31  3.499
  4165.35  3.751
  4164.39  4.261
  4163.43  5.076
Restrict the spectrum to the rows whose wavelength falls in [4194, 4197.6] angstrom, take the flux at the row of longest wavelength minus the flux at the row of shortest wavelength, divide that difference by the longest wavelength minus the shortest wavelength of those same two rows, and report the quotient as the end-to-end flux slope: -0.29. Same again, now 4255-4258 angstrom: 0.39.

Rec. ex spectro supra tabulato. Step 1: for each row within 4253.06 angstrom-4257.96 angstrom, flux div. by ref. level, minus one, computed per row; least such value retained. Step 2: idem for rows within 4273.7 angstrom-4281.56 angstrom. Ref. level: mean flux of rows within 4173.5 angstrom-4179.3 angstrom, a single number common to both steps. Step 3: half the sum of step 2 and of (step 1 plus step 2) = -0.17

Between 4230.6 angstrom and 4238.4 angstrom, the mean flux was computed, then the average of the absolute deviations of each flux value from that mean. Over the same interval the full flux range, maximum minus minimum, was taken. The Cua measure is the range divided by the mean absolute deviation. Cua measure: 4.0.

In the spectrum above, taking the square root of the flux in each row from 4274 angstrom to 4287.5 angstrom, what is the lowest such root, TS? 1.83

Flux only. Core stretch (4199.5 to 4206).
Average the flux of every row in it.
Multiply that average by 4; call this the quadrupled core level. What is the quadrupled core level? 14.7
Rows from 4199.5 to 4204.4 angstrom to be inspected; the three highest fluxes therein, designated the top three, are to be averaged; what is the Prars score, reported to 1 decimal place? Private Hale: 3.8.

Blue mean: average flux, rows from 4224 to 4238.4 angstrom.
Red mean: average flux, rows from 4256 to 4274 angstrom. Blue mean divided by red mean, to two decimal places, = 0.87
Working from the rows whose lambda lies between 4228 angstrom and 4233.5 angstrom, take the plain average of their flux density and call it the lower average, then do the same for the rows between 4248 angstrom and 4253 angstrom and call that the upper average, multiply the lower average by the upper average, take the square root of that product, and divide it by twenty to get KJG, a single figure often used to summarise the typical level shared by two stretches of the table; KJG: 0.180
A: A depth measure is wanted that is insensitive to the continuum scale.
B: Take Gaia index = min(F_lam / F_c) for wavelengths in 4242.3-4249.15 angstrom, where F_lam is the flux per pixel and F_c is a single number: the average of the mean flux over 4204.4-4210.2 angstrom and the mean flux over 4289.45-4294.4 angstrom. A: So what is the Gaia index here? 1.03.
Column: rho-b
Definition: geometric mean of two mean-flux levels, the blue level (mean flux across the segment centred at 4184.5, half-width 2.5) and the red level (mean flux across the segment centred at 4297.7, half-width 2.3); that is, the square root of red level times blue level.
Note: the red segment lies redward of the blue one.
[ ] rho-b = 3.45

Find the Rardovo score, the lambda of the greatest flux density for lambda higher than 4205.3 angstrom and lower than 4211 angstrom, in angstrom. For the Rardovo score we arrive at 4207.77 angstrom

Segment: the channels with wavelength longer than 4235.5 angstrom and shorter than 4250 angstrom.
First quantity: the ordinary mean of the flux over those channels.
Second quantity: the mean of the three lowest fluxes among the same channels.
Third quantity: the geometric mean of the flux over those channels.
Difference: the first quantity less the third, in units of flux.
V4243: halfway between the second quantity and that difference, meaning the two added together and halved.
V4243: 1.63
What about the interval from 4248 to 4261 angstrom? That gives 1.77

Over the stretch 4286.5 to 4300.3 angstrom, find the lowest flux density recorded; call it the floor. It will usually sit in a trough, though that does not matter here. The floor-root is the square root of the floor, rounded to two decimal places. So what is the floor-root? 1.59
